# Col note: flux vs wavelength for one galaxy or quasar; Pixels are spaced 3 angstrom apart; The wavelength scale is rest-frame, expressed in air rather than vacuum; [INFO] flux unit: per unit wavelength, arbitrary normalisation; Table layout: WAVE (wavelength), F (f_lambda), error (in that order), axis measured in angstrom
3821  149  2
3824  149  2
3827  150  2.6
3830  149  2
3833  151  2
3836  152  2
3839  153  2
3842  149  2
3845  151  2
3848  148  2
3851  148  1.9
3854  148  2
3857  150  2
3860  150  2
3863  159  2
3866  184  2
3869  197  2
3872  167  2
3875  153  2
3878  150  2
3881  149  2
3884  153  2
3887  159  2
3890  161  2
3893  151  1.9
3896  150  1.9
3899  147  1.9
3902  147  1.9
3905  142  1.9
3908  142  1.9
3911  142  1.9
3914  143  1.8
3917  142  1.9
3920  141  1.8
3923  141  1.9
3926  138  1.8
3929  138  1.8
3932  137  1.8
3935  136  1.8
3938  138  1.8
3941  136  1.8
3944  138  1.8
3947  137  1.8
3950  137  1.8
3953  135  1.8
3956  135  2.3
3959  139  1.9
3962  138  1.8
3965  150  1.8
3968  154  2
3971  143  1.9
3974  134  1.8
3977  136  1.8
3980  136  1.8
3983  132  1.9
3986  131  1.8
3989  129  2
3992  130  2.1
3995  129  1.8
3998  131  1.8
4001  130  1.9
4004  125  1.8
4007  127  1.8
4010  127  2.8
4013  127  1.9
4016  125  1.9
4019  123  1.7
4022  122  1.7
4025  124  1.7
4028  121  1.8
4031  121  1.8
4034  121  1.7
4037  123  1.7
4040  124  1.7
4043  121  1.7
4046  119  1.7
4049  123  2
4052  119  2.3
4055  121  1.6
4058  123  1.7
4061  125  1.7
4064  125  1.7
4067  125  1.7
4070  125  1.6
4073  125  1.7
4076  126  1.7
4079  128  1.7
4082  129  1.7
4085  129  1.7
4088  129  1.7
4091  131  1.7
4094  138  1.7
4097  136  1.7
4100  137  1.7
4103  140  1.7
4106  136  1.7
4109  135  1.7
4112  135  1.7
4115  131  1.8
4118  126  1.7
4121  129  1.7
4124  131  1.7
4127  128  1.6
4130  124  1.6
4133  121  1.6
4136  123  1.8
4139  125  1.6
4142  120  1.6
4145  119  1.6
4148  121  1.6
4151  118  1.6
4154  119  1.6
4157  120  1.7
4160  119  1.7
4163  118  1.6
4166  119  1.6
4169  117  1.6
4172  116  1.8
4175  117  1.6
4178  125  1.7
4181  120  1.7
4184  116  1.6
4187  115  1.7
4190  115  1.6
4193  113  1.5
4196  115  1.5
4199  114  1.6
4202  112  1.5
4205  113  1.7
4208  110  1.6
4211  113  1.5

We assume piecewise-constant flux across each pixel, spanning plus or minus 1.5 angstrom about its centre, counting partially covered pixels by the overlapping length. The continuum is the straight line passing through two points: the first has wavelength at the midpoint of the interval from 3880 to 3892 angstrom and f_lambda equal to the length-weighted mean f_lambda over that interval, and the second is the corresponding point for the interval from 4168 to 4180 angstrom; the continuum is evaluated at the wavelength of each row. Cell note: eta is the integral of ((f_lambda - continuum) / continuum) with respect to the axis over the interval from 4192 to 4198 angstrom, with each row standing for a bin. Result -0.1 angstrom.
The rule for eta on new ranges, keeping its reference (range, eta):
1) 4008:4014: -0.5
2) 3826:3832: -0.5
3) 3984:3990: -0.5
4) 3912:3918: -0.4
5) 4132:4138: -0.1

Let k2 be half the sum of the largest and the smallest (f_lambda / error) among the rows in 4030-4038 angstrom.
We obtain 70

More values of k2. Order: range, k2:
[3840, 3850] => 75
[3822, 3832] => 66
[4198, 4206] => 71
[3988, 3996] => 67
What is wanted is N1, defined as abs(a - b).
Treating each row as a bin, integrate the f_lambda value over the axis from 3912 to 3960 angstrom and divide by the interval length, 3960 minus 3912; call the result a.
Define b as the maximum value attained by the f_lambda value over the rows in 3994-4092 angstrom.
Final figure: 7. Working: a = 138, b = 131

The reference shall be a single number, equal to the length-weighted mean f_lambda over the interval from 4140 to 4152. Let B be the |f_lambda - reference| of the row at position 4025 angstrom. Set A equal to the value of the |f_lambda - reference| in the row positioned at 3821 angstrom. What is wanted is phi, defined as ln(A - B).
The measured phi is 3.2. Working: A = 29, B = 4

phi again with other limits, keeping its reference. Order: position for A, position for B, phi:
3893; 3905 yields 2.2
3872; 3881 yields 2.9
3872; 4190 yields 3.7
